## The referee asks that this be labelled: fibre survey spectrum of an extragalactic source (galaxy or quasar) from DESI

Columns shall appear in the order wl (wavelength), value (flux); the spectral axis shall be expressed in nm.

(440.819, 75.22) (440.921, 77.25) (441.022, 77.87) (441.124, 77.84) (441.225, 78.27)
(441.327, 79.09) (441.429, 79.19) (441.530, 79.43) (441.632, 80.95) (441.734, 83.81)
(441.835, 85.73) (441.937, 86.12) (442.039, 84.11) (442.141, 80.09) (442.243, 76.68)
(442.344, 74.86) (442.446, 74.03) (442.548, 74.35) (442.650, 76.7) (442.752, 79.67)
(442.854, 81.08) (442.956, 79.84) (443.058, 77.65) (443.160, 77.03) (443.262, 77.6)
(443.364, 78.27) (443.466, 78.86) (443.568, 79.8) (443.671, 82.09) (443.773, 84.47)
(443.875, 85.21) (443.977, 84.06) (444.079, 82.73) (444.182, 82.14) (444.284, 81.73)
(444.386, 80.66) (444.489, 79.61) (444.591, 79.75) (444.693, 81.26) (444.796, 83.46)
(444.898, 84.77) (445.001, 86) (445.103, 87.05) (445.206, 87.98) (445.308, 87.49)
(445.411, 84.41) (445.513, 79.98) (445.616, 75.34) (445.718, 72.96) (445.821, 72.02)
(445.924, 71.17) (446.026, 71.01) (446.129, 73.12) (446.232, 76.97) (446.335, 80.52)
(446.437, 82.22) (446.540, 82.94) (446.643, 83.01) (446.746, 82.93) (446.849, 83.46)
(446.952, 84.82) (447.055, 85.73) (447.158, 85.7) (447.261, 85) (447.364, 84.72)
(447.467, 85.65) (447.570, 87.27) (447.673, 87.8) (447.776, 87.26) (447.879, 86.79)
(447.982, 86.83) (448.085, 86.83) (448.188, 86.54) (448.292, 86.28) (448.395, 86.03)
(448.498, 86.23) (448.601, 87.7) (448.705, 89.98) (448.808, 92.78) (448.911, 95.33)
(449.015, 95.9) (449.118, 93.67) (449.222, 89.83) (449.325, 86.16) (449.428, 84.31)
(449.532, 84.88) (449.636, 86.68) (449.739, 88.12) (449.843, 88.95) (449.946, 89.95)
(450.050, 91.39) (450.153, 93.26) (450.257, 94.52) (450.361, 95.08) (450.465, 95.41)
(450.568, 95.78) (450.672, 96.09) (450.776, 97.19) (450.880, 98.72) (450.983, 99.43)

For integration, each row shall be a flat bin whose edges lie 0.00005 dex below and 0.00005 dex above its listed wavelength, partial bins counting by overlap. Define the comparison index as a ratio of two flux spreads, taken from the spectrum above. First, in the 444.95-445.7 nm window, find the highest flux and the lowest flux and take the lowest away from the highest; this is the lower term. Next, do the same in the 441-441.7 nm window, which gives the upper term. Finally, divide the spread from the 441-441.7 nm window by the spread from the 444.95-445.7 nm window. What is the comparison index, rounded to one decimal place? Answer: 0.2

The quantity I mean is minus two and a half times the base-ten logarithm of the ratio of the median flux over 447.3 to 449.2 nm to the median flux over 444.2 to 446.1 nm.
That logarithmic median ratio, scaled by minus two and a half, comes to -0.079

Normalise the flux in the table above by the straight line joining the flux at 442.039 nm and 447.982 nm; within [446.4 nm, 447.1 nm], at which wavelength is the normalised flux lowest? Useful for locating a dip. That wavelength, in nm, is 446.437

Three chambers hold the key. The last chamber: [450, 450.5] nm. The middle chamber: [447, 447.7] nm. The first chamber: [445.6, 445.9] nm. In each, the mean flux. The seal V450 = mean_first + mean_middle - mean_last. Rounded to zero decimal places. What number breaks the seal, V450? 65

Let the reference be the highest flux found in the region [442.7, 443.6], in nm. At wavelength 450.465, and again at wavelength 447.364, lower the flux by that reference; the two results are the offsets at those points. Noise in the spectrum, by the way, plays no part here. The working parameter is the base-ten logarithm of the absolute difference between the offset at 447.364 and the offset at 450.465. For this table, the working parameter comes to 1.0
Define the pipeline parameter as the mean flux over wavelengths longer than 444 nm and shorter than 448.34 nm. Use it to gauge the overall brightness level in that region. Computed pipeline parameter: 82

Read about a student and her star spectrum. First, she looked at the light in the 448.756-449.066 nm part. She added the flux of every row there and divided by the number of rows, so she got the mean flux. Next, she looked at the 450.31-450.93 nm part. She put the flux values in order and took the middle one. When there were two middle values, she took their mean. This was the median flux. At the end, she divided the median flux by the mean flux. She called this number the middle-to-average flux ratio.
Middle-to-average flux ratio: 1.01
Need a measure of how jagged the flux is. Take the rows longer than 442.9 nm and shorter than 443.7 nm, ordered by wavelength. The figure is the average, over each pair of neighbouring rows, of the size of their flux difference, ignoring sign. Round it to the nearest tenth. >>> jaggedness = 1.1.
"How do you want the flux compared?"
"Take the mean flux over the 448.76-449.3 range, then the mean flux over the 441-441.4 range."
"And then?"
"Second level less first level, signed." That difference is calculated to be -15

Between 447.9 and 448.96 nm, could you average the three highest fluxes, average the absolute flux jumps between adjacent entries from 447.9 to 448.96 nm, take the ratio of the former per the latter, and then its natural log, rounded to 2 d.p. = 4.41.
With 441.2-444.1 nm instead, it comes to 4.05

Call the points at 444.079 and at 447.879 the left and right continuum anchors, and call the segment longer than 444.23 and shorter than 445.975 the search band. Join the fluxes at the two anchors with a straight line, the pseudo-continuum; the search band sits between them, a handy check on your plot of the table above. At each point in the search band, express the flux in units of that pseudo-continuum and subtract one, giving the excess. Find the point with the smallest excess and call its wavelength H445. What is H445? 445.924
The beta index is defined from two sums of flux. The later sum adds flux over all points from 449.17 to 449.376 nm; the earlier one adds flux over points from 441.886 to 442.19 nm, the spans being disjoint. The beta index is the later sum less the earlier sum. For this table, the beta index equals -74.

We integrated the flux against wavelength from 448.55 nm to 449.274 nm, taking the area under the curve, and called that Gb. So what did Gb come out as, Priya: 67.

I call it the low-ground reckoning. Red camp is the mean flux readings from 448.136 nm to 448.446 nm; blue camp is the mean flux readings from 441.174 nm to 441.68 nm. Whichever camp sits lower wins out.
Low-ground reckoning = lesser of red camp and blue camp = 79.4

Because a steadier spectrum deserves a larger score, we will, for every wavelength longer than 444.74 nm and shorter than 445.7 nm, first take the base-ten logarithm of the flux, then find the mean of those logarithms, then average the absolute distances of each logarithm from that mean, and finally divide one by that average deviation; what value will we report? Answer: 64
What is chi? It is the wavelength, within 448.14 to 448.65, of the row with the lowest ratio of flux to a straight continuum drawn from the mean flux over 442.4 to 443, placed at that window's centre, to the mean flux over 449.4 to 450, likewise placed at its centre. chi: 448.395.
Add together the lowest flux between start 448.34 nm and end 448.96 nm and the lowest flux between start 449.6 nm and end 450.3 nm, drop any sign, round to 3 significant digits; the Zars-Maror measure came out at 173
